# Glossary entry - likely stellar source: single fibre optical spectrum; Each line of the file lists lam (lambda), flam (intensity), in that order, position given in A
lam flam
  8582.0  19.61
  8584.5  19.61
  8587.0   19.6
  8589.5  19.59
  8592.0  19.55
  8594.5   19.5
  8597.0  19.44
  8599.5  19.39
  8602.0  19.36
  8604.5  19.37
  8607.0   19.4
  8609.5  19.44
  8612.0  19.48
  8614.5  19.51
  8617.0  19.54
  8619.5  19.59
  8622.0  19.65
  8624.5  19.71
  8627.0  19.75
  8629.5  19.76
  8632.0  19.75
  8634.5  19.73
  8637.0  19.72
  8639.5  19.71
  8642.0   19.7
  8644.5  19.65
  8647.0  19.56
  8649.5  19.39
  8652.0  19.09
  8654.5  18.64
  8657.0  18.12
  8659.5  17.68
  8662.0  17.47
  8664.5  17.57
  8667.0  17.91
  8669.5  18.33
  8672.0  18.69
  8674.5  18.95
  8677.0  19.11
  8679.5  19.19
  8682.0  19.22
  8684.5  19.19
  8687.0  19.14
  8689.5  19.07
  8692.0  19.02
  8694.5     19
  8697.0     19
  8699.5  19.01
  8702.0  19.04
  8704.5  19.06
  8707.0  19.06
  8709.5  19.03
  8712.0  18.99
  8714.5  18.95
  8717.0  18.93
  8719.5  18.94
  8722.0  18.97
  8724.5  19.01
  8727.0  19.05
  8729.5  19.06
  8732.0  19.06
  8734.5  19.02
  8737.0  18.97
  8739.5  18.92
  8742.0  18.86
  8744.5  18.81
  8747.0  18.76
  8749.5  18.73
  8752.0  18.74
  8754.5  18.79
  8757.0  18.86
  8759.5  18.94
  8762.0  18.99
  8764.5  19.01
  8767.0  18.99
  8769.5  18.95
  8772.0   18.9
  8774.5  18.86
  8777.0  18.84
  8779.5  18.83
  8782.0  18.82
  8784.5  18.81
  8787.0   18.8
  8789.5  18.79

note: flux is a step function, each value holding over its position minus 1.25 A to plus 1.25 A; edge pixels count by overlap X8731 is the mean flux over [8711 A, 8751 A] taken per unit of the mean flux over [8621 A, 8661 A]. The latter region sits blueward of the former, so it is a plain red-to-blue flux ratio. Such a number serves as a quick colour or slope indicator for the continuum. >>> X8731 0.979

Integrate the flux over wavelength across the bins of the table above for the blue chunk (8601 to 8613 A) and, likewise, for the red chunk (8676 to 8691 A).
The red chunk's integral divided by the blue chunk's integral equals 1.2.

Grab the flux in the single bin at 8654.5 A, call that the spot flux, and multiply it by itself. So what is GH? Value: 347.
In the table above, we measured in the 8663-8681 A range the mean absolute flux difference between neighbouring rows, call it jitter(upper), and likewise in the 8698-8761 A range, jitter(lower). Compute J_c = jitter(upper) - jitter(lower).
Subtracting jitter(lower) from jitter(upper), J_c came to 0.23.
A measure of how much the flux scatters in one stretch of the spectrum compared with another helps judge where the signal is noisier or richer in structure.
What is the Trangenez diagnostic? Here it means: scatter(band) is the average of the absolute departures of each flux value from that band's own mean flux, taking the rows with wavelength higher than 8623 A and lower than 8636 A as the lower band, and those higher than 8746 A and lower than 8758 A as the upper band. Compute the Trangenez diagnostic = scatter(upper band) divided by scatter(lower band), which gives 2.45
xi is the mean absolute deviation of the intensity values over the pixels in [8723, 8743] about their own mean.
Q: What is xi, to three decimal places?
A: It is 0.058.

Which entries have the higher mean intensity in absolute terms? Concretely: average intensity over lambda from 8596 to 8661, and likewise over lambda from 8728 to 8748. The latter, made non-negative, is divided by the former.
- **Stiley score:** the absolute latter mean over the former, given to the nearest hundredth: 0.98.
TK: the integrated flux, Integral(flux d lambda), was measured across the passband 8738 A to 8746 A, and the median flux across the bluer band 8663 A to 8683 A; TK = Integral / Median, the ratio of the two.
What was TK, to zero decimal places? 8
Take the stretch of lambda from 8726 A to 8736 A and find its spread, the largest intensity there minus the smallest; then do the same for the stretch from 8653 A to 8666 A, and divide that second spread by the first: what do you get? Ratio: 29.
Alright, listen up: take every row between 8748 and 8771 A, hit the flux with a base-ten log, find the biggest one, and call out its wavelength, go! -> 8764.5 A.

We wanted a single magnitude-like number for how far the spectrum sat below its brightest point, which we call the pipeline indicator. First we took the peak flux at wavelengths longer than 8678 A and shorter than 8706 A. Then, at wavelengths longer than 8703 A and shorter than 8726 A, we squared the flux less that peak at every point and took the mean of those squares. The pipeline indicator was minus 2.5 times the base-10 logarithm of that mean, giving 3.2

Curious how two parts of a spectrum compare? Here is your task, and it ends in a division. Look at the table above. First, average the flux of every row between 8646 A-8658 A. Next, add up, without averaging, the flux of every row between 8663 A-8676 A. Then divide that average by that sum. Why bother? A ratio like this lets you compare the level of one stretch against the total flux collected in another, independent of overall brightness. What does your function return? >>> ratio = 0.207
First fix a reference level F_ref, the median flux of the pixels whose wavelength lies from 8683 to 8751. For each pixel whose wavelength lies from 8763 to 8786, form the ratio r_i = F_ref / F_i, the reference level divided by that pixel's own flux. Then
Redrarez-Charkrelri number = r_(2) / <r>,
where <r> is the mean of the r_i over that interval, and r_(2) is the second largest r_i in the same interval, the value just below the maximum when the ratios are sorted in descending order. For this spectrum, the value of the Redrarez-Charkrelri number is 1.004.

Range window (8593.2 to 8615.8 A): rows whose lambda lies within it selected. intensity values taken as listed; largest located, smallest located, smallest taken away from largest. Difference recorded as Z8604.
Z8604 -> 0.15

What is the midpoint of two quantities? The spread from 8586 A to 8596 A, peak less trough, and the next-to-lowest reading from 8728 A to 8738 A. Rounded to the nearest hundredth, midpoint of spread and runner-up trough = 9.56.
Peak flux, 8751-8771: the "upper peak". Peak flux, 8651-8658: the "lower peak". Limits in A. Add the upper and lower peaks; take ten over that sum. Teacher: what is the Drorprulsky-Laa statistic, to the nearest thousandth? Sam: 0.262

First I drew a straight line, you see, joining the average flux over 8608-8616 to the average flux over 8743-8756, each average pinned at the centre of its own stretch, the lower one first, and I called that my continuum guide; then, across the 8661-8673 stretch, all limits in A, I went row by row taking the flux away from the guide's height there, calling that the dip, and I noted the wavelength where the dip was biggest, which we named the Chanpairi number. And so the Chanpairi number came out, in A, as 8662.0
